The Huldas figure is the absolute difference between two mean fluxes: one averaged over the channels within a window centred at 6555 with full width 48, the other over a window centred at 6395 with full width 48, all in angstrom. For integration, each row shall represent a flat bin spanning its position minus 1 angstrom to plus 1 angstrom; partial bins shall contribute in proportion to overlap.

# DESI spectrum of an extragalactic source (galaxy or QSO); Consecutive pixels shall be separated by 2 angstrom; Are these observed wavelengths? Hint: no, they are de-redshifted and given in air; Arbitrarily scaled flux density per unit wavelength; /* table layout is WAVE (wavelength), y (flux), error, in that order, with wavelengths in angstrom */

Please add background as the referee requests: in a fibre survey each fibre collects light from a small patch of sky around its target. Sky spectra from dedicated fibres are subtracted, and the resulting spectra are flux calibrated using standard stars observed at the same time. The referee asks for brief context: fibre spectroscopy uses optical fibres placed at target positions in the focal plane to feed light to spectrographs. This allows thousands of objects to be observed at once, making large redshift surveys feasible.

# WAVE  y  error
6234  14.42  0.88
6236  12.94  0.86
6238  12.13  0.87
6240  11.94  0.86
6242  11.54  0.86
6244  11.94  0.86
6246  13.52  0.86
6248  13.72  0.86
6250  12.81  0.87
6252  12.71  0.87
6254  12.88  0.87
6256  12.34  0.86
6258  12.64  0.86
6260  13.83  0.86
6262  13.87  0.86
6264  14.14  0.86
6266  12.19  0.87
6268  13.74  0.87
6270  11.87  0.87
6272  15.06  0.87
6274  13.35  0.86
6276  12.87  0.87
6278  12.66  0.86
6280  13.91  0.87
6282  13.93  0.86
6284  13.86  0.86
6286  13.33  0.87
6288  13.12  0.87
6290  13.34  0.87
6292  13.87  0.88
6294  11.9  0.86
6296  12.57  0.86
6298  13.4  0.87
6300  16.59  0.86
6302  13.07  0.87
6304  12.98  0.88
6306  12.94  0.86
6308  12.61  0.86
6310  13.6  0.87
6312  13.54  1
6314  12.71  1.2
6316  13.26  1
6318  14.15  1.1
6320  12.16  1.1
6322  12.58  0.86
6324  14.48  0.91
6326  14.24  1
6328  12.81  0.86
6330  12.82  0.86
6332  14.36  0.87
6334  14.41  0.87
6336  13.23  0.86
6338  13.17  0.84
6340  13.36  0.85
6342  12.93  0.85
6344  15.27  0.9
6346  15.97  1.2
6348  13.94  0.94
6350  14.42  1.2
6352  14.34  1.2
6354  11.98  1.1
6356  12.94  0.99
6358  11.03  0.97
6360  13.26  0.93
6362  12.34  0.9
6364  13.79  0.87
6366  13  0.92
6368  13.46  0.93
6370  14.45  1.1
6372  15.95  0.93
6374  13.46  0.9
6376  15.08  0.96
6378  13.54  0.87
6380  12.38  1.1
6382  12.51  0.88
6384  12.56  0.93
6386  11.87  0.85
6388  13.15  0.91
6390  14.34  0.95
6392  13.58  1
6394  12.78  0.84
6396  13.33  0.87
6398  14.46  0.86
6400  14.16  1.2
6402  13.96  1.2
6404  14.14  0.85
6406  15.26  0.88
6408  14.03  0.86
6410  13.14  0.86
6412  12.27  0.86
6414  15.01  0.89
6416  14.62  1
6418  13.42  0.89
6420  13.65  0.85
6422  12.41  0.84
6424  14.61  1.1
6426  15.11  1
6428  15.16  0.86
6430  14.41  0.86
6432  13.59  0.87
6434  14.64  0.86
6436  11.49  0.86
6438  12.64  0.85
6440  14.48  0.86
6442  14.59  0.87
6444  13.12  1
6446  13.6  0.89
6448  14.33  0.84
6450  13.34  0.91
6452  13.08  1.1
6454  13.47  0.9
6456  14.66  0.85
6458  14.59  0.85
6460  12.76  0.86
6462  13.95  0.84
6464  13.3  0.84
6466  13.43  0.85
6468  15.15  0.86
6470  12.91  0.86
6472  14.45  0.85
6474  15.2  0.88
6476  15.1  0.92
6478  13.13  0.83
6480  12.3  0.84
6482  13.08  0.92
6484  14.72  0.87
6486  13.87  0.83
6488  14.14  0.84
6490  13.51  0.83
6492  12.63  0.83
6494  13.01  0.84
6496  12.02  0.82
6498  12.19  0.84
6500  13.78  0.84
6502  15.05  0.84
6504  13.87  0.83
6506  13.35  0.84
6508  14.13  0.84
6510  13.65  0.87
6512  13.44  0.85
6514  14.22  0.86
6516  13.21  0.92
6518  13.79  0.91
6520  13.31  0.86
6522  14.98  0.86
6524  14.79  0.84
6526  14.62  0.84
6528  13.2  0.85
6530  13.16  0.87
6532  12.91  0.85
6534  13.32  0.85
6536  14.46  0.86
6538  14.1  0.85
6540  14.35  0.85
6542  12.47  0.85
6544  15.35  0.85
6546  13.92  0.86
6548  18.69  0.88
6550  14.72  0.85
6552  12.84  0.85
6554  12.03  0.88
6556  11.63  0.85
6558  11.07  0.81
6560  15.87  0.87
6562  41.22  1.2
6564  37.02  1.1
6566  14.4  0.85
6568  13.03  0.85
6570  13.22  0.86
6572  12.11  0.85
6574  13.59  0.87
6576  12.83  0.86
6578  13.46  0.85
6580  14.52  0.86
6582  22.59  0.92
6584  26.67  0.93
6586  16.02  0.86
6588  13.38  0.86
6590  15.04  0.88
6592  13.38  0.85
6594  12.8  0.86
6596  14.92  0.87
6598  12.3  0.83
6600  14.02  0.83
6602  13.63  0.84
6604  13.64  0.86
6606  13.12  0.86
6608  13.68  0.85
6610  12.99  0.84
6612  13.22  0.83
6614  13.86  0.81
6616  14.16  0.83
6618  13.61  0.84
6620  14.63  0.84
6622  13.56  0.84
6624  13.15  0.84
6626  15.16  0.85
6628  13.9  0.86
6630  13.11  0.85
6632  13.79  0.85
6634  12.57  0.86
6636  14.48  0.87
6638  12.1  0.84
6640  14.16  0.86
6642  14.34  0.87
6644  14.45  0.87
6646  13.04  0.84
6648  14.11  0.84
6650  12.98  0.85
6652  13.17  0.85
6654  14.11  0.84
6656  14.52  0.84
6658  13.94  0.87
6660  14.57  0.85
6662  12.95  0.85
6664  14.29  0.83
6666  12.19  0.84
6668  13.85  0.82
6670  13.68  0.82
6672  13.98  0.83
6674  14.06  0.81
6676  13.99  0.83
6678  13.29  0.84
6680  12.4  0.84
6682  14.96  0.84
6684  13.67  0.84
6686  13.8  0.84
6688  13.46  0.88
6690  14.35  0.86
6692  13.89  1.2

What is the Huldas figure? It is 2.1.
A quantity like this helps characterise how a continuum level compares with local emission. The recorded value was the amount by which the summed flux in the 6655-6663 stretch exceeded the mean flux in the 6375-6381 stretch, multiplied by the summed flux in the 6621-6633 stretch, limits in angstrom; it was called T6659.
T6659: 3498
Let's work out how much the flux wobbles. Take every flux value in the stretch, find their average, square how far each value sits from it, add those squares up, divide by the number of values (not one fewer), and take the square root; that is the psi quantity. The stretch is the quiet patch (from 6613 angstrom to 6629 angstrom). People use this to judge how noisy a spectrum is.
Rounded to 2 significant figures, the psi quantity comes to 0.60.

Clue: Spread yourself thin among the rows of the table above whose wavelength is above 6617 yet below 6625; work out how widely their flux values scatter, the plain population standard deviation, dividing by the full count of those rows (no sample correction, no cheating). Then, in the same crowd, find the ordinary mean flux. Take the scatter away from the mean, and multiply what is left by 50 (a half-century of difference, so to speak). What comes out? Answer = 660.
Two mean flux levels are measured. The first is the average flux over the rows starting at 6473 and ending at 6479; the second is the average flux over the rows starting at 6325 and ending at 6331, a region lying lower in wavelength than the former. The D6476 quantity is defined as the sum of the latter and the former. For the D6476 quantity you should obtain 27.8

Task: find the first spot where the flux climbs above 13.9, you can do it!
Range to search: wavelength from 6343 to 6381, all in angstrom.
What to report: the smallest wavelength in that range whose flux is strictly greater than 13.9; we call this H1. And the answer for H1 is 6344 angstrom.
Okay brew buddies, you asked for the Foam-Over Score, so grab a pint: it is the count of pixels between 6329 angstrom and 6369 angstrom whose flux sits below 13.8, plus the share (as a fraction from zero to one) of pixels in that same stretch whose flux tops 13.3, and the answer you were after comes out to 13.5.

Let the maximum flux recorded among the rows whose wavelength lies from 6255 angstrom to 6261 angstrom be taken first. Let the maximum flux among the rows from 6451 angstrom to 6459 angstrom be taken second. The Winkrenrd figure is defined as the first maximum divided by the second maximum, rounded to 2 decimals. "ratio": 0.94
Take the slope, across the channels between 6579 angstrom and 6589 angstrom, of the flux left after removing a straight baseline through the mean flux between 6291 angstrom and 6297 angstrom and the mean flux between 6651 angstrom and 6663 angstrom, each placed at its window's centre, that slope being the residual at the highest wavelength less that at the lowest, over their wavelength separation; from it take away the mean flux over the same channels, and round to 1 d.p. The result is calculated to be -18.8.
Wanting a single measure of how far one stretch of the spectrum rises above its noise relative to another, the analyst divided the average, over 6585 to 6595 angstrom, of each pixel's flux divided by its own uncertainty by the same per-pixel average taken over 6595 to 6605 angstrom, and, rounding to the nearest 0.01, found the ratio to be 1.01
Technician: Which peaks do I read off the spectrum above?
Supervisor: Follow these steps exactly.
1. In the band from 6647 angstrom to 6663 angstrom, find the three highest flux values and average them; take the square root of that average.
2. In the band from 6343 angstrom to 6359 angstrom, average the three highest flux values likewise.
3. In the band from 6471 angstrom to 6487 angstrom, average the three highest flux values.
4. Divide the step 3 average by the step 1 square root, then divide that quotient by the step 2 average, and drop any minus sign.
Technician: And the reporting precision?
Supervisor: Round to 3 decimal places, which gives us 0.260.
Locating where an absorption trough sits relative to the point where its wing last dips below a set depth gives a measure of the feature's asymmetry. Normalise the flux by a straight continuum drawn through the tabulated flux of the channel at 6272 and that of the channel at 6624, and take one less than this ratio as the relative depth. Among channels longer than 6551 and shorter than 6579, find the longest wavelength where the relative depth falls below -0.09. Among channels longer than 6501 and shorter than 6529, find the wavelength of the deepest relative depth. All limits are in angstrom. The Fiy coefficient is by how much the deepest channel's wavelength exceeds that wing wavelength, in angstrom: -56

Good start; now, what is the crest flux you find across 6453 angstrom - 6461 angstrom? 14.66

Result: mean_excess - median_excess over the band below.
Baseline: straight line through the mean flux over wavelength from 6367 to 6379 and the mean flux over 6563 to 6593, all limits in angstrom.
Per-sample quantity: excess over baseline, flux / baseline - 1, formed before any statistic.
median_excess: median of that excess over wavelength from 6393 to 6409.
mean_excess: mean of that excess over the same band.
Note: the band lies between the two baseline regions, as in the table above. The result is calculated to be -0.001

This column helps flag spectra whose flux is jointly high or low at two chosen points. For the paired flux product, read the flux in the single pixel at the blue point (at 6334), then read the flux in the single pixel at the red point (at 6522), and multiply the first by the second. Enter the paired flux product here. 216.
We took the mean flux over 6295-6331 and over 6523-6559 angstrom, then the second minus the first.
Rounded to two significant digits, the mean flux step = 0.40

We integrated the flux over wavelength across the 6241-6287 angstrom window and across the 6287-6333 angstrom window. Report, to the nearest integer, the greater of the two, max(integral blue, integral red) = 614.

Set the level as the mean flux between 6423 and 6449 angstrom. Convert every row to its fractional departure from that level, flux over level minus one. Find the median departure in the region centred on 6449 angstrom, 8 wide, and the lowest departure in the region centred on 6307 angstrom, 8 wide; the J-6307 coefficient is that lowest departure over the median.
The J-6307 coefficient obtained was 2.7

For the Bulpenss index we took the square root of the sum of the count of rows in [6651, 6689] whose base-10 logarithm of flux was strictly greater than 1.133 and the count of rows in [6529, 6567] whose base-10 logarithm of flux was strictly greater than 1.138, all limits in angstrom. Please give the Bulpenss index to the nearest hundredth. 4.90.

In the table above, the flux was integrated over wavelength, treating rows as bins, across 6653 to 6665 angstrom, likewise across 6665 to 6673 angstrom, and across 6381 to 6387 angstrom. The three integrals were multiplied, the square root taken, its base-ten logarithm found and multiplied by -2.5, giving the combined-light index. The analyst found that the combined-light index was -7.66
